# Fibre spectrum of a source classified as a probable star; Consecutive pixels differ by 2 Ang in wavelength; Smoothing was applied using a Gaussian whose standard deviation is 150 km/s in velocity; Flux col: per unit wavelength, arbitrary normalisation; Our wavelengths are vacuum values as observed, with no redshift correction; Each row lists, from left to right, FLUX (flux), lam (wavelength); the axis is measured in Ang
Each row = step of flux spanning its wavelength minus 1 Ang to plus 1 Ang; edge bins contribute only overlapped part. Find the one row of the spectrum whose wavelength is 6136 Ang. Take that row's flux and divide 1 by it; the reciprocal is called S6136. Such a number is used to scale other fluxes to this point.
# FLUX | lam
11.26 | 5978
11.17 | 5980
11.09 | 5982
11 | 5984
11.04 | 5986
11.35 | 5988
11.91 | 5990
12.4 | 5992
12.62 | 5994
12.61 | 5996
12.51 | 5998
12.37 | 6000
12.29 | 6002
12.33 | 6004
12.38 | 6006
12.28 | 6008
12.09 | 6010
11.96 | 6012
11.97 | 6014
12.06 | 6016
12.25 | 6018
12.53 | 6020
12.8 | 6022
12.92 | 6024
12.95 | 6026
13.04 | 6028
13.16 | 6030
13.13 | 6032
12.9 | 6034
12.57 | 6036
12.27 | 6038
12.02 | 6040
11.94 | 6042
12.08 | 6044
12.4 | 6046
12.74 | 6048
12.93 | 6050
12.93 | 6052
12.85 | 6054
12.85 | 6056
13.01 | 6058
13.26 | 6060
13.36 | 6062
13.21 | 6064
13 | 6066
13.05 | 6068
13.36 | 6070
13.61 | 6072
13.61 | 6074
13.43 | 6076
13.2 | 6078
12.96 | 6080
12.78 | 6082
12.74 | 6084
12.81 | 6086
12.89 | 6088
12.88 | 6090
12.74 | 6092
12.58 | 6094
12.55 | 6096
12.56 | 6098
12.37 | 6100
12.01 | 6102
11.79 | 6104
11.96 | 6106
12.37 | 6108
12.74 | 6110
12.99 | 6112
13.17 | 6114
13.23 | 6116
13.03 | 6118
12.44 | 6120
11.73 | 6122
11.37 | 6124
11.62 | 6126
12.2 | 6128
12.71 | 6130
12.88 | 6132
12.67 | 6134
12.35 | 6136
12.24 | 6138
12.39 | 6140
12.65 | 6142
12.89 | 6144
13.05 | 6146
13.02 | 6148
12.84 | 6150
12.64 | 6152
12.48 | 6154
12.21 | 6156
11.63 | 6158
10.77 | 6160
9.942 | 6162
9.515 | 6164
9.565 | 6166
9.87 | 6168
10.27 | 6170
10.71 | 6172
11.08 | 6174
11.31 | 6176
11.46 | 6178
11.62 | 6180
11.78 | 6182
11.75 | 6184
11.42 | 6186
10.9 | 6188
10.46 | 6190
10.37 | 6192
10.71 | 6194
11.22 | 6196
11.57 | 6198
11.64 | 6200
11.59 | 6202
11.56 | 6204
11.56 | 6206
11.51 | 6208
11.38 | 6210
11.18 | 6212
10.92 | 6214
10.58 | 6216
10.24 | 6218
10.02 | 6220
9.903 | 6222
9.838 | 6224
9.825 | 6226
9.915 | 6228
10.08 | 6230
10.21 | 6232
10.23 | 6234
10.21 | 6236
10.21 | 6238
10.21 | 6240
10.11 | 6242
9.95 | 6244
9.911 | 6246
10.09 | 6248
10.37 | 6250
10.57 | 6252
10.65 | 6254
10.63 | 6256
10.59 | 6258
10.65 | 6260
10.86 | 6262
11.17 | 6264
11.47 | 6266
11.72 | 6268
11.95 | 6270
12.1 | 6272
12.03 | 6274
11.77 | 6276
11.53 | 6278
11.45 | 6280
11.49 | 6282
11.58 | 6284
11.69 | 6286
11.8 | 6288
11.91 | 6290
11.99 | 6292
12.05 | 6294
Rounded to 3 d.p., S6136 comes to 0.081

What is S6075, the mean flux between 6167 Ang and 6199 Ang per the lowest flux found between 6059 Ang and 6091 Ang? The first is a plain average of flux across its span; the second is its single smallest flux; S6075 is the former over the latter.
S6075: 0.87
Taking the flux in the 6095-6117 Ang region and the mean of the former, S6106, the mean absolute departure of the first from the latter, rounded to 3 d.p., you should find 0.383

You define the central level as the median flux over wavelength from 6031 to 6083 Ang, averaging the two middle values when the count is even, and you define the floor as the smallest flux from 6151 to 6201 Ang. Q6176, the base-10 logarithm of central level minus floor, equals 0.54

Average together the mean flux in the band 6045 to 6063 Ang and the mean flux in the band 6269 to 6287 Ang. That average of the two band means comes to 12.3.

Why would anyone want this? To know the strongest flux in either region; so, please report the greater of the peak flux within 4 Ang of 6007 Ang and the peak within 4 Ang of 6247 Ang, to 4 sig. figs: 12.38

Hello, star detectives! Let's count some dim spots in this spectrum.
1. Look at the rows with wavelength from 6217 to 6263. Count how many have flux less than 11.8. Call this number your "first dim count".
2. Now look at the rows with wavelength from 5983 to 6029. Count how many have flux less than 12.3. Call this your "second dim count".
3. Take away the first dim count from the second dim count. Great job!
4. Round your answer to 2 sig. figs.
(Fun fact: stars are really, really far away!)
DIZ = -12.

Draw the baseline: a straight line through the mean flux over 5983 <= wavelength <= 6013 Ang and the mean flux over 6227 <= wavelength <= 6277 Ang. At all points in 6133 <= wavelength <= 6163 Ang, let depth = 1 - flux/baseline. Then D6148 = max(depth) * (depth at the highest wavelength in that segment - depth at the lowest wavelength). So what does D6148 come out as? 0.0255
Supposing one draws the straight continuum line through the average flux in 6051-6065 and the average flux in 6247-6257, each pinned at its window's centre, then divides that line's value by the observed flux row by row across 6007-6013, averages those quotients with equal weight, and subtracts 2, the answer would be -0.87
